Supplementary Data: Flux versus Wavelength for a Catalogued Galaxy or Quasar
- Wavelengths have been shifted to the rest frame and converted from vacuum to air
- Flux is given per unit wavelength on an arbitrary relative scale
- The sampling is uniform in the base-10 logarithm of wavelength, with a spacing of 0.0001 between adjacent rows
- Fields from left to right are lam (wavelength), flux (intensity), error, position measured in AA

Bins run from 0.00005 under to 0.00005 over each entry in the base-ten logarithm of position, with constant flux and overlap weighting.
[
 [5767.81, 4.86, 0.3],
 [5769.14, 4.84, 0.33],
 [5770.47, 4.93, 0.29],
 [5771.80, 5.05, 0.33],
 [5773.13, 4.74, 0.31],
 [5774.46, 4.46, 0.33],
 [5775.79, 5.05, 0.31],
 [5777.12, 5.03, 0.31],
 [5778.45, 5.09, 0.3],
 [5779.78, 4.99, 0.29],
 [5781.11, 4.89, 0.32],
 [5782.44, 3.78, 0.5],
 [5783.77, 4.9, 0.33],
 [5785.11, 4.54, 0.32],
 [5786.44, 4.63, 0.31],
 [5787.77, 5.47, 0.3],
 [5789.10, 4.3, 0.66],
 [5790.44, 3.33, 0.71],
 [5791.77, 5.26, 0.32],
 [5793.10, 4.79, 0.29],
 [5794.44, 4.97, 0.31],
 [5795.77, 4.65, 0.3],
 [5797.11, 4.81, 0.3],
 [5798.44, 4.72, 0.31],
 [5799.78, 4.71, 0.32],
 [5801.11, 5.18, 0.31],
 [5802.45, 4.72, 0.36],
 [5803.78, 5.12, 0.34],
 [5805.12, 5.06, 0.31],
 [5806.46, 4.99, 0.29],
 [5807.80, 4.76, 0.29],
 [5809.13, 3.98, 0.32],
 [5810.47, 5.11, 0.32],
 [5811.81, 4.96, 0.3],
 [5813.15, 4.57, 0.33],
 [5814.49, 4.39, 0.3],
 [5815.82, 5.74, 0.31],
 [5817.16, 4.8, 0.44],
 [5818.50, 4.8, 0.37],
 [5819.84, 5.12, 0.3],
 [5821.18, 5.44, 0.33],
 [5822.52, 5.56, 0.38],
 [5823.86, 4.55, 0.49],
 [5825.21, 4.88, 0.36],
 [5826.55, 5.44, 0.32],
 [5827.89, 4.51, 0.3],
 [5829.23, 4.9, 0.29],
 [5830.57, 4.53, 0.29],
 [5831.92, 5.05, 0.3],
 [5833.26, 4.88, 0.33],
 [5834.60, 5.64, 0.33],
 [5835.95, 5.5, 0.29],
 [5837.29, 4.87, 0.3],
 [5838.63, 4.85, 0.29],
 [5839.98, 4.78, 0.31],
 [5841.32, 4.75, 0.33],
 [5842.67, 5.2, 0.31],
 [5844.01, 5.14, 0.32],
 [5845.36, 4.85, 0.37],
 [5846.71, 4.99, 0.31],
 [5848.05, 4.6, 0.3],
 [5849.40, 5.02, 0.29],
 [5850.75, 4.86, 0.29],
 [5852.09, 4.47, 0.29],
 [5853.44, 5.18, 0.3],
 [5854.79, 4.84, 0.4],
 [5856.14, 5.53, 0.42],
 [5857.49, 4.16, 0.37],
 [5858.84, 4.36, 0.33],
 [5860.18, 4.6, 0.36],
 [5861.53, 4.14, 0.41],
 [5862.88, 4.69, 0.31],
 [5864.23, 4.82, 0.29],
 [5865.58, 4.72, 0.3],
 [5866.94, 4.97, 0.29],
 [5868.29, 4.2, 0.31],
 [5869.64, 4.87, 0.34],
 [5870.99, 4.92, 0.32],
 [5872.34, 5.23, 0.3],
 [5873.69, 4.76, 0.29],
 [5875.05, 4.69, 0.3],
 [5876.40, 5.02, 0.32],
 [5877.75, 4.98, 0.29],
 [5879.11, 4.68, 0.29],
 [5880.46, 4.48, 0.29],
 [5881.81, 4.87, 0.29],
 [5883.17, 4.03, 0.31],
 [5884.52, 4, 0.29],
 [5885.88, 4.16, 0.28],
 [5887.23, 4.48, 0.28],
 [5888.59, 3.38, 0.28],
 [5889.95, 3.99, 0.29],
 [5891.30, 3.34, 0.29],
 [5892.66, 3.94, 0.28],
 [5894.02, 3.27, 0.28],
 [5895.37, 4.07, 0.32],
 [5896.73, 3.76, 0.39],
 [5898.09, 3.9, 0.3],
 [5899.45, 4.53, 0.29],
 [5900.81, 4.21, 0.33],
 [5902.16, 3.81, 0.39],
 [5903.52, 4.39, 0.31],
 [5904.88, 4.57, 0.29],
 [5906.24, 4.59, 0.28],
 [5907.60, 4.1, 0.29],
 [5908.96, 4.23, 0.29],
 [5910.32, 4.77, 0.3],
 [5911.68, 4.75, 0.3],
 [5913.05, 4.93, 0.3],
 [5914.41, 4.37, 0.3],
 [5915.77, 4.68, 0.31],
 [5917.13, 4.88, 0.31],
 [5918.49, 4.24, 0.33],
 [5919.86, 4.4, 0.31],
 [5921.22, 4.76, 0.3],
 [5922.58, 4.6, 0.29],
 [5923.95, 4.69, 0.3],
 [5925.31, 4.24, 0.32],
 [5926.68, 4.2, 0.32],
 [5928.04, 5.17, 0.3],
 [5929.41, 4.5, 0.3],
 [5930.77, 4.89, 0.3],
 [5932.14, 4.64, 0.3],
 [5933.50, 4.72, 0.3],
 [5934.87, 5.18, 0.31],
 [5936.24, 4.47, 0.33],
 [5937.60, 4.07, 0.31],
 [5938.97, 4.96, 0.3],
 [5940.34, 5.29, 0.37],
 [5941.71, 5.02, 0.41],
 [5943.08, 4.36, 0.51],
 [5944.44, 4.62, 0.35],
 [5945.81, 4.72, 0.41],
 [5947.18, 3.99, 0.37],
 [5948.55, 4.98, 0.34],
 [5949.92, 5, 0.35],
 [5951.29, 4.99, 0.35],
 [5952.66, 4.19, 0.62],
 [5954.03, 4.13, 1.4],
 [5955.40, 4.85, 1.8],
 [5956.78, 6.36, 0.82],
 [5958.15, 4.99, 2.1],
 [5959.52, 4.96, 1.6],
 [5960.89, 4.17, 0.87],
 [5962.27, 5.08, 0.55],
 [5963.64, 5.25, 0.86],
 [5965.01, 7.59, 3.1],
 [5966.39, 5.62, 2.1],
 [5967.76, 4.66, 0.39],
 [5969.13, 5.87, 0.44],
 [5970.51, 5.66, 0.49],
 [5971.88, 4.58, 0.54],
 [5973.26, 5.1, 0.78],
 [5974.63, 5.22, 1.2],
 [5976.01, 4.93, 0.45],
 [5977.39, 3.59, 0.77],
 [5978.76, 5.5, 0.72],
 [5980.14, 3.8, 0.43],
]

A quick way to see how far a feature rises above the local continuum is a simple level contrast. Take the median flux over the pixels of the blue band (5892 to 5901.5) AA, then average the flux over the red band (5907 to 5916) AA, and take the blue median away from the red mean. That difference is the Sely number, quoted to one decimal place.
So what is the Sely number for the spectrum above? 0.6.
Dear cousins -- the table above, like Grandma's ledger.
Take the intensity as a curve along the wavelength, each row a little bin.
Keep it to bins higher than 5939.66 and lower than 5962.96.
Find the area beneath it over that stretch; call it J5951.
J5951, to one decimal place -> 112.0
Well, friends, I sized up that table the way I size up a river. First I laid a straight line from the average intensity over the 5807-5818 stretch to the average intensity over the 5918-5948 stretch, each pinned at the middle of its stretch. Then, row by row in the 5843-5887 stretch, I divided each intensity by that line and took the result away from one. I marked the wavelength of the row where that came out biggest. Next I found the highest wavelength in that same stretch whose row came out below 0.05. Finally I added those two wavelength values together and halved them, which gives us 5883.2 AA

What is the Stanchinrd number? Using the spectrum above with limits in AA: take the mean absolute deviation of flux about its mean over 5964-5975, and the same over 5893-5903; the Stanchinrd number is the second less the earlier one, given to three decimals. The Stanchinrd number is -0.361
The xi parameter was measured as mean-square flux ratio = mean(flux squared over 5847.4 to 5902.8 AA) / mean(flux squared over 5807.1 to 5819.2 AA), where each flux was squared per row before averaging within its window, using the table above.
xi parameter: 0.87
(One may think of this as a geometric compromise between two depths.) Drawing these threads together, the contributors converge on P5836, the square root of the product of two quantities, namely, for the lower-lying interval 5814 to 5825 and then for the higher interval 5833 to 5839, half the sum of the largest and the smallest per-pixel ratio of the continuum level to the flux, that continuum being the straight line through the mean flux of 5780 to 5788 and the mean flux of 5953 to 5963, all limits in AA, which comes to 0.93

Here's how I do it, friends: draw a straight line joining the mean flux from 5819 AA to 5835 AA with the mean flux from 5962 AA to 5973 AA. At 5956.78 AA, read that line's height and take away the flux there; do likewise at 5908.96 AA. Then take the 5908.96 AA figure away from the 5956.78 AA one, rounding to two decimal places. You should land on -1.96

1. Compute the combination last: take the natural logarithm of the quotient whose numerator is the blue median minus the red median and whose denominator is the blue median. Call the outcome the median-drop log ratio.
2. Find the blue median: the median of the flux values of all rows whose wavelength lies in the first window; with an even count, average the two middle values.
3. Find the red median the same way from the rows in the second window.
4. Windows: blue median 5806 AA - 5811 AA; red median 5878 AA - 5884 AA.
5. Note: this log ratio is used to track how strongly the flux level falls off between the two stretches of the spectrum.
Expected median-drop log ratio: -2.8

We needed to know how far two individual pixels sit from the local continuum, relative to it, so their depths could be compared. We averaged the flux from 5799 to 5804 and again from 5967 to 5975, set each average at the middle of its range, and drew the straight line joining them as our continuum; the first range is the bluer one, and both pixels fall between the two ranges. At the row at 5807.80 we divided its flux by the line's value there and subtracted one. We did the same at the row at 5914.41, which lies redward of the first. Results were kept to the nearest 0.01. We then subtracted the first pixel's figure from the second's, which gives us -0.11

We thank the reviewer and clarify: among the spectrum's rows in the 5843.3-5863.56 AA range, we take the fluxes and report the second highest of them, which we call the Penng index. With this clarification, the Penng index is 5.18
